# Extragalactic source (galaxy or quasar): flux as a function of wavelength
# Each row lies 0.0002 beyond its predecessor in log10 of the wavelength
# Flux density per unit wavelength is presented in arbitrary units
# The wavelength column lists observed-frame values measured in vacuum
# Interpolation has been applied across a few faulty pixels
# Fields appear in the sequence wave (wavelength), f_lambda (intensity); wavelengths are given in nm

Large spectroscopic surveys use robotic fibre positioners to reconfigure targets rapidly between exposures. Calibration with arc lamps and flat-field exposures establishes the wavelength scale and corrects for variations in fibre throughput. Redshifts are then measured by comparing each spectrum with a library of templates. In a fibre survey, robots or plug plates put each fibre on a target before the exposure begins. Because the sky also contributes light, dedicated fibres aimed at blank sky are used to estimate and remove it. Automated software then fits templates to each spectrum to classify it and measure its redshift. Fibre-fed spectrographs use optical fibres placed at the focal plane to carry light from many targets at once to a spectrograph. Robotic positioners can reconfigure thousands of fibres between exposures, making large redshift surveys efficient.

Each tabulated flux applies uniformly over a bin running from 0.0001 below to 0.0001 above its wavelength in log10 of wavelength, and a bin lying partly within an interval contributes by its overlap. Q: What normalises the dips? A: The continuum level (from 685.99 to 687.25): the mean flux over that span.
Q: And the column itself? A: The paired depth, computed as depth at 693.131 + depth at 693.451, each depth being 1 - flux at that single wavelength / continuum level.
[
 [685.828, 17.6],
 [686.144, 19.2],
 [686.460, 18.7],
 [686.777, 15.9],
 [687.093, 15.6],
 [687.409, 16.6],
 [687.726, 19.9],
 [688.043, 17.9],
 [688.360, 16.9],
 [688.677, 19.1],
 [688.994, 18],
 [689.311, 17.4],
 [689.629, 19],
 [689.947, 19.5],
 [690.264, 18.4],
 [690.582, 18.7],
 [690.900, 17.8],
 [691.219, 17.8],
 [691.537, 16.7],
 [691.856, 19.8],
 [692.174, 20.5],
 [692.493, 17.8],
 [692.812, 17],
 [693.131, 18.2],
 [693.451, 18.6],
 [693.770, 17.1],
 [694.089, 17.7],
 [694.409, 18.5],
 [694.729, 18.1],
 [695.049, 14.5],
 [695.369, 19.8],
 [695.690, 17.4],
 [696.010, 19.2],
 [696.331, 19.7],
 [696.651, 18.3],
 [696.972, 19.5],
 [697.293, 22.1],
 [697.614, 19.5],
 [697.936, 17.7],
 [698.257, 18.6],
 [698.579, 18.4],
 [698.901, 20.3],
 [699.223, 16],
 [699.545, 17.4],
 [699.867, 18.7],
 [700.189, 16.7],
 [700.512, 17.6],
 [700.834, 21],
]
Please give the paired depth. -0.12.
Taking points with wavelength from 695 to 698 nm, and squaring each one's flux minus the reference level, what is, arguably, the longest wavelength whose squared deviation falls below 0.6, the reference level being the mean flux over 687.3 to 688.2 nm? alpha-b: 697.936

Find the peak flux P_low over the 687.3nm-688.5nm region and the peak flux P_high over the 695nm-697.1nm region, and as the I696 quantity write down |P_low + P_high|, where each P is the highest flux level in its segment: 39.7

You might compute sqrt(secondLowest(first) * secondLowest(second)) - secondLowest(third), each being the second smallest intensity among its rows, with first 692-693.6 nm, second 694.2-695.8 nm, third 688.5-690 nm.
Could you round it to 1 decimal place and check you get -0.4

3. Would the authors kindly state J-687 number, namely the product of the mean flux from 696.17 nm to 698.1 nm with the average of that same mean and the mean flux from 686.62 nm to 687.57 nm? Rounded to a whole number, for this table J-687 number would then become 346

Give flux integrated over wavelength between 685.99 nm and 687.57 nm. 27.2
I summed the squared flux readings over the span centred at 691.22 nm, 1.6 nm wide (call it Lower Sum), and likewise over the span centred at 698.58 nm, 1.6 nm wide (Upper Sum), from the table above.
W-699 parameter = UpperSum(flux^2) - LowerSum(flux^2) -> 12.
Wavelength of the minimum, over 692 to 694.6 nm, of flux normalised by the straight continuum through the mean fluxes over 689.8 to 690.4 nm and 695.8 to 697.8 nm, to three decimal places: 692.812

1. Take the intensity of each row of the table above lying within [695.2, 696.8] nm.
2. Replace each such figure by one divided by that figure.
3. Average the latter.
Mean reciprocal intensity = 0.053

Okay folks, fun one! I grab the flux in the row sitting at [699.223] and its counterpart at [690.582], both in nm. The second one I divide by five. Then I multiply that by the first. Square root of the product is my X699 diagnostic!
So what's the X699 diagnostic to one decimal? 7.7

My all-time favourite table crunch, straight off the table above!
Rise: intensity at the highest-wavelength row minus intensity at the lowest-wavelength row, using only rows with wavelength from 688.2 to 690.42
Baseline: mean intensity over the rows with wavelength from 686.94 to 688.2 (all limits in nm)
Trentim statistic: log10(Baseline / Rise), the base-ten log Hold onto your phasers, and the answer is 1.1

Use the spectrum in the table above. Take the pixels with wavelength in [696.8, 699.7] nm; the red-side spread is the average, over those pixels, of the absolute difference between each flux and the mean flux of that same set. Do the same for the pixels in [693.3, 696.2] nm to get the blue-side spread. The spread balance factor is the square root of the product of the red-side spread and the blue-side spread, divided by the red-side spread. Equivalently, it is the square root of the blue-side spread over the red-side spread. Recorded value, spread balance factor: 0.89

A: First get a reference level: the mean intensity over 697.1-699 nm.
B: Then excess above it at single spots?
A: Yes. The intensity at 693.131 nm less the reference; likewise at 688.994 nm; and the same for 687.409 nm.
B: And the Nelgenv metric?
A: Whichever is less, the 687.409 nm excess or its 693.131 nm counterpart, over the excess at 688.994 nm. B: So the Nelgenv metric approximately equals 2.0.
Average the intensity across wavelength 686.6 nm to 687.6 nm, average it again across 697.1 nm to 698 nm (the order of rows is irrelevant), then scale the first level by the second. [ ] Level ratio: 0.81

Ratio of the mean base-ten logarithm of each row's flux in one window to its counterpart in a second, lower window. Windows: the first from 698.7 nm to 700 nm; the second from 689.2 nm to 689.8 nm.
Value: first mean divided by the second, 1.00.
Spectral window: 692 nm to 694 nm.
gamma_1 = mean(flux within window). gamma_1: 18.2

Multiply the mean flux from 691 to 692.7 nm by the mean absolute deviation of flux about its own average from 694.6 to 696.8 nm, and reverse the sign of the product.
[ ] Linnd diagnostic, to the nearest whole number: -23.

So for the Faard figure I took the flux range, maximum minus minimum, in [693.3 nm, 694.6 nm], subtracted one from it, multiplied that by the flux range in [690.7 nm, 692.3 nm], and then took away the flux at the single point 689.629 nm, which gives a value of -17.1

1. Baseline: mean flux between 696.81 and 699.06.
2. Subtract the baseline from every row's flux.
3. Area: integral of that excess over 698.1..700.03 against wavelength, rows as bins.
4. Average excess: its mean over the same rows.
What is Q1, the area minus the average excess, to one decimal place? -1.1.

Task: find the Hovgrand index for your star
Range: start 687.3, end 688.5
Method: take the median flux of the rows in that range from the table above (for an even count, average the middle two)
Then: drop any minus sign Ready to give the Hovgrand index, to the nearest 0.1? 17.4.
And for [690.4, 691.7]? 17.8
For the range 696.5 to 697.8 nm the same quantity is 19.5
